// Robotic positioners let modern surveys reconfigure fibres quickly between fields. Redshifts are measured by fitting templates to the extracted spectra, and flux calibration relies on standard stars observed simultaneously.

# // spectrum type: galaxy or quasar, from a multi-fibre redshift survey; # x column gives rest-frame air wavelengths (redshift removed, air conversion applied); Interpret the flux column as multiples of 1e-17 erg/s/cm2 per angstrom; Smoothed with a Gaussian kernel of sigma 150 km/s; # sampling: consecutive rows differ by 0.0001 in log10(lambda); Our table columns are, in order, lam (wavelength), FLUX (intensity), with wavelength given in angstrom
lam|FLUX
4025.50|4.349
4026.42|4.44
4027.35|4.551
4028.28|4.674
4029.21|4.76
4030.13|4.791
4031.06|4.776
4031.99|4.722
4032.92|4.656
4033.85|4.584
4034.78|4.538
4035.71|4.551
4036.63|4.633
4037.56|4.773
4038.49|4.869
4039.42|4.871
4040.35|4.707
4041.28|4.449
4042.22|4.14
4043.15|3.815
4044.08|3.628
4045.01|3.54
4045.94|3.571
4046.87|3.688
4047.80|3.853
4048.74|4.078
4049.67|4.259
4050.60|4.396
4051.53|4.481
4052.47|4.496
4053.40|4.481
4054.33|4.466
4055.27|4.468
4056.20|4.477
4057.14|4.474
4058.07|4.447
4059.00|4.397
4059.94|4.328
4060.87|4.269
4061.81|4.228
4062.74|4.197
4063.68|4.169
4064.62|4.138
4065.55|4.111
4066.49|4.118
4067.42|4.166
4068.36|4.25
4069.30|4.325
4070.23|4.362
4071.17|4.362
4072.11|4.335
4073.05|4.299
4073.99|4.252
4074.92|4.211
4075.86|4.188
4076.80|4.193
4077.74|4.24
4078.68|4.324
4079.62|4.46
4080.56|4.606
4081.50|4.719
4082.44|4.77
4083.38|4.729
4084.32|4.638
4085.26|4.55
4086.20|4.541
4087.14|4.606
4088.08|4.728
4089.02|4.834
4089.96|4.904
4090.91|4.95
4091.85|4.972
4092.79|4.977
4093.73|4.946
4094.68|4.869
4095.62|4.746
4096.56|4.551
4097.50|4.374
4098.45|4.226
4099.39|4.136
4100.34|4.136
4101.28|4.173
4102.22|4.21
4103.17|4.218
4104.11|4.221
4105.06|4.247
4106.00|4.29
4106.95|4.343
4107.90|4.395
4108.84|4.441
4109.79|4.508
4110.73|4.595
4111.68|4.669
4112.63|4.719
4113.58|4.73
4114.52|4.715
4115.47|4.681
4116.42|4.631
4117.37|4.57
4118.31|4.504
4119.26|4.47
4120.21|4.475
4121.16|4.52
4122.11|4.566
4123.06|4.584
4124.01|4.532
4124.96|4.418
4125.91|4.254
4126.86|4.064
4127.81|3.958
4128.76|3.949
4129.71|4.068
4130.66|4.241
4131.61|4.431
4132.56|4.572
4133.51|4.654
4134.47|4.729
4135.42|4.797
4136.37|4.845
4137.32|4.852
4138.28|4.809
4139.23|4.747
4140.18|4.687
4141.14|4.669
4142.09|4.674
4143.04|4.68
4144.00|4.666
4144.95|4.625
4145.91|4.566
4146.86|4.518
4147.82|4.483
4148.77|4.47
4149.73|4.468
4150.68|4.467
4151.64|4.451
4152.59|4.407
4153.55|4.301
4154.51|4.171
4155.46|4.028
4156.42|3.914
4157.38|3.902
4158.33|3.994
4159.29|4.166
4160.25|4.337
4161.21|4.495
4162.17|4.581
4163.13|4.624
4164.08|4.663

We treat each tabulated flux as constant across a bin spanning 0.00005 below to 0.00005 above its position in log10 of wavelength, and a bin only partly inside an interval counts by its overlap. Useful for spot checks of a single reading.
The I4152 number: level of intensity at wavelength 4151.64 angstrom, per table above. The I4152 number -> 4.451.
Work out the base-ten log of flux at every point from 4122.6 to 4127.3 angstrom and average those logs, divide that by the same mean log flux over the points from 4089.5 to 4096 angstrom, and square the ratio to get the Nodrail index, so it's 0.86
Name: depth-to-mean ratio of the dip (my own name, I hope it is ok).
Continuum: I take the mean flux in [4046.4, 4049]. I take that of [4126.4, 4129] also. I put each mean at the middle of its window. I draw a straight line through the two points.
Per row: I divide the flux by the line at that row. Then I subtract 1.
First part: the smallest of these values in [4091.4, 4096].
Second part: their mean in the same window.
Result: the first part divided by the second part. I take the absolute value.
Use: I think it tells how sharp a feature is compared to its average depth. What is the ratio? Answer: 0.83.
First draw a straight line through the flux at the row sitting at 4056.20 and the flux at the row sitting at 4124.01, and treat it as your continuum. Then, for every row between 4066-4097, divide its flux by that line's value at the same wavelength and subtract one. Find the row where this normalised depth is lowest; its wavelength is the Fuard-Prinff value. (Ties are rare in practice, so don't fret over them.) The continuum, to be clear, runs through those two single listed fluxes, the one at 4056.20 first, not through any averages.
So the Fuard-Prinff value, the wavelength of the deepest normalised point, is 4066.49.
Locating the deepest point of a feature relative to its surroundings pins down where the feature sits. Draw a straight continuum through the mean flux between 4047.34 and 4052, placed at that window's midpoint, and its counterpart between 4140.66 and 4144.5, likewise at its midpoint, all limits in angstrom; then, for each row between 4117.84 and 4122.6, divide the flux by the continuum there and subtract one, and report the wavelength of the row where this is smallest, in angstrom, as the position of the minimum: 4119.26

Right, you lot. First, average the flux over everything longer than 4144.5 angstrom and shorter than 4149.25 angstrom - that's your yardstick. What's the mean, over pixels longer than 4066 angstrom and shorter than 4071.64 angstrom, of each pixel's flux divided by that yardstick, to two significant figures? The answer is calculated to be 0.94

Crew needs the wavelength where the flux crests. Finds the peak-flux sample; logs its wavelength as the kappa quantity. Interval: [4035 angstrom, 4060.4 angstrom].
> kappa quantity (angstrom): 4039.42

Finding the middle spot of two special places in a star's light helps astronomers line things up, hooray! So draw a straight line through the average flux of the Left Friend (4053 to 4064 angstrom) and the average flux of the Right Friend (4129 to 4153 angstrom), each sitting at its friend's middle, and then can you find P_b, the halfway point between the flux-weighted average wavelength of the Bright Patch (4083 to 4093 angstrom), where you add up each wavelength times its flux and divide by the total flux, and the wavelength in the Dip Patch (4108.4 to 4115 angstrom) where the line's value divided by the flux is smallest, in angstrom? 4100.9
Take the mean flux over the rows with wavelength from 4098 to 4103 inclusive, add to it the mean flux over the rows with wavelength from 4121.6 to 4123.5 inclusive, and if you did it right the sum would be 8.75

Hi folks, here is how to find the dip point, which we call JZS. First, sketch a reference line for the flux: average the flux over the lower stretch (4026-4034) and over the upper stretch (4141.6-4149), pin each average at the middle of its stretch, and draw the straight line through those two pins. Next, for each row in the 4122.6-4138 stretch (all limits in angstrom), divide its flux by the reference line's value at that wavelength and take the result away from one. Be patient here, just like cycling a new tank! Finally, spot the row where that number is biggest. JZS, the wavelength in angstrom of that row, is 4128.76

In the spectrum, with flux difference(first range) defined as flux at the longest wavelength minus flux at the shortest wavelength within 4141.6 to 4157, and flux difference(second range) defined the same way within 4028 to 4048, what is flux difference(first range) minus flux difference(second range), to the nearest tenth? 0.1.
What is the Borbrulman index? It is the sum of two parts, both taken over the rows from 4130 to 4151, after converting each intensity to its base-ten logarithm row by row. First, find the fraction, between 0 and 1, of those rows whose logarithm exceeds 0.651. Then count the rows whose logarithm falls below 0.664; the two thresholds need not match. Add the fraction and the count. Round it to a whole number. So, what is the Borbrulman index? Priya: 10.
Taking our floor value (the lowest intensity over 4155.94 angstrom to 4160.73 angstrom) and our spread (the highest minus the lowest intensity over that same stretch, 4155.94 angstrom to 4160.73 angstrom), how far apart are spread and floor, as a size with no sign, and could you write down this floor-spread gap 3.5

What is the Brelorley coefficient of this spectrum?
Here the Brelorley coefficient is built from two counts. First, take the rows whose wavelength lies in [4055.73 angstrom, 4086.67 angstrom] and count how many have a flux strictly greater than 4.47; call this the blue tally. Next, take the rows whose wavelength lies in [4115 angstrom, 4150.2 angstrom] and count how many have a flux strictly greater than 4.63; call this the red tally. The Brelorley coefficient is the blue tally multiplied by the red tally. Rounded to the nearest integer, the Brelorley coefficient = 126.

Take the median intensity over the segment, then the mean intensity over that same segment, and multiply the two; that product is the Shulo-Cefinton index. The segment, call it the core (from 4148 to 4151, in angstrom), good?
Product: 20.0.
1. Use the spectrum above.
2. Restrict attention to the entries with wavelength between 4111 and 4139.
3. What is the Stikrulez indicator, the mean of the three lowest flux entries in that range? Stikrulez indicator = 3.99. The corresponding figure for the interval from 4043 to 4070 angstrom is 3.58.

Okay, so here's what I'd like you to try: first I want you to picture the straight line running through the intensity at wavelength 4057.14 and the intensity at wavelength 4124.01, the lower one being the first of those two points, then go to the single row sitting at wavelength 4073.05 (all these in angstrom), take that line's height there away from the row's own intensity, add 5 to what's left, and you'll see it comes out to 4.81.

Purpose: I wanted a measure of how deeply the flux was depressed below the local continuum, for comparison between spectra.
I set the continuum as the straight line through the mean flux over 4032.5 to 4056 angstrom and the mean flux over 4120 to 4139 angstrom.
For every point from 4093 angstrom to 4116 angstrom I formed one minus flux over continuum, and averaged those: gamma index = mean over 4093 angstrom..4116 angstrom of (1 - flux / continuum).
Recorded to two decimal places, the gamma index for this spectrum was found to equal -0.01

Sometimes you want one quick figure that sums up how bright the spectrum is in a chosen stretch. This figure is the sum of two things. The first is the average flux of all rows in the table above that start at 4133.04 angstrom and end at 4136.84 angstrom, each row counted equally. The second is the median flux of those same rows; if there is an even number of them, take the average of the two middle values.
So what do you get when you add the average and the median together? 9.5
